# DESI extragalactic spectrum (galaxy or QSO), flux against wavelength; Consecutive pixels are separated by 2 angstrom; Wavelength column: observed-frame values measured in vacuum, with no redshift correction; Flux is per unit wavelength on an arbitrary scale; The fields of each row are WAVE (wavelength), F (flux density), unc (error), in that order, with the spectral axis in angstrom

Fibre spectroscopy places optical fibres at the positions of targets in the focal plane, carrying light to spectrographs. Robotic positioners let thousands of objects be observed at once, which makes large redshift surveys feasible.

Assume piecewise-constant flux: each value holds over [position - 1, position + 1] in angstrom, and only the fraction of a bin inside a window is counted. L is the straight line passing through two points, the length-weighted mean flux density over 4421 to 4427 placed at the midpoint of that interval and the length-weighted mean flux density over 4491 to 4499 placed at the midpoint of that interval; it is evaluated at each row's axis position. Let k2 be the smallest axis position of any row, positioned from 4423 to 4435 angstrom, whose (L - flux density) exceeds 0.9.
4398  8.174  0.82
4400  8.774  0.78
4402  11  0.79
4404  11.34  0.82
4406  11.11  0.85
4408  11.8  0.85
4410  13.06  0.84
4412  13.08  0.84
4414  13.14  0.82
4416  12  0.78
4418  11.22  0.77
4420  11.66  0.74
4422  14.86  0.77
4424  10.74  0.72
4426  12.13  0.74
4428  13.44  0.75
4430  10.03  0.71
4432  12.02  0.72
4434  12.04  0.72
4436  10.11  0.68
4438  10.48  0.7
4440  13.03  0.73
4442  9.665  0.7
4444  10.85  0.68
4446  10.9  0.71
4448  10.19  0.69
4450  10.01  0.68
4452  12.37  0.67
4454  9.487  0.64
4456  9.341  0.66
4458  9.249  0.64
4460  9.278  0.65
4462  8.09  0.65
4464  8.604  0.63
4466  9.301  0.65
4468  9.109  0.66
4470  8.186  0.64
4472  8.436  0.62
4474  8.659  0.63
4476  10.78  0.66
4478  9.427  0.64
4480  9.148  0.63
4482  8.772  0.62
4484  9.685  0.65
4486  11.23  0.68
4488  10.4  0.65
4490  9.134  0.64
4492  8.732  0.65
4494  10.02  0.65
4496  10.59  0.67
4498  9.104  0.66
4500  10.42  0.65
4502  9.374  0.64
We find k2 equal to 4424 angstrom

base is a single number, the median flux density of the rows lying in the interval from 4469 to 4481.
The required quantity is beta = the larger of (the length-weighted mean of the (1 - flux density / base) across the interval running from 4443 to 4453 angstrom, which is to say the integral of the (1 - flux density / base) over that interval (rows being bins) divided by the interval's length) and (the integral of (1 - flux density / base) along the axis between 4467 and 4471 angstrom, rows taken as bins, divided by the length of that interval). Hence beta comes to 0.029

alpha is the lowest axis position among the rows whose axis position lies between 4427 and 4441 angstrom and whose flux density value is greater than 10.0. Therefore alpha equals 4428 angstrom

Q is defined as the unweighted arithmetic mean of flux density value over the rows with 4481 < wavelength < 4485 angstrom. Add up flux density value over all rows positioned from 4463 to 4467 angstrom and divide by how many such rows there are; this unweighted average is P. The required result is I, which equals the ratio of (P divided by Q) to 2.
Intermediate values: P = 9.0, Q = 9.2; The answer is 0.49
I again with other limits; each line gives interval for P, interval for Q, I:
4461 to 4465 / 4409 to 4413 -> 0.32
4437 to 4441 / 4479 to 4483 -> 0.66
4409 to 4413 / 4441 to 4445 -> 0.64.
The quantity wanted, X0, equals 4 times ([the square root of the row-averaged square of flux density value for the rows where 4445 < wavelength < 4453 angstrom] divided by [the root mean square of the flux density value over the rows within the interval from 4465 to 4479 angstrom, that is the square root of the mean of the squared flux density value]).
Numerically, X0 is 4.8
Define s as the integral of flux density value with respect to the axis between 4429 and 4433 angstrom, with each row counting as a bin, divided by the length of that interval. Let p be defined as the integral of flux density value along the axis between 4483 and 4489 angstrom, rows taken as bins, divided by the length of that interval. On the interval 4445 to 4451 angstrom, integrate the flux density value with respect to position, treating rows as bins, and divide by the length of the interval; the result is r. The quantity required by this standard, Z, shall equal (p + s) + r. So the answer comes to 31.8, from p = 10.4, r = 10.4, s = 11.0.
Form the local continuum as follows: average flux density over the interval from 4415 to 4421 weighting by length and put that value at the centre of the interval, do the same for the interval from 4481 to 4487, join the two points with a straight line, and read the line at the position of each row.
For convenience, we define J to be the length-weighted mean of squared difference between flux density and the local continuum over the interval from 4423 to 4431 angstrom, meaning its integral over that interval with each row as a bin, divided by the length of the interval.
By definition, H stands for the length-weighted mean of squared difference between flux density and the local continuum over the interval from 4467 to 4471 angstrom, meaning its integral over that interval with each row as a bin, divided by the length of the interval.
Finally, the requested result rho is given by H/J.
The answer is 1.7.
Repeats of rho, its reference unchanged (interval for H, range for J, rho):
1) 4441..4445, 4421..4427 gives 0.2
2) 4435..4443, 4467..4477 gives 0.8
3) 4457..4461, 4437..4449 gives 1.5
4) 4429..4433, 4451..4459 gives 0.6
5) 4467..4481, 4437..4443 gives 0.9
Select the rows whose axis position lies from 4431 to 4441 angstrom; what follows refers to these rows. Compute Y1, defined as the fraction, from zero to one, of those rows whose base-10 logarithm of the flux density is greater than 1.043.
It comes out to 0.6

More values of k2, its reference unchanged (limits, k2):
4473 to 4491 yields 4474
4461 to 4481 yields 4462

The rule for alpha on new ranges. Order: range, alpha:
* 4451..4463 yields 4452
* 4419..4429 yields 4420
